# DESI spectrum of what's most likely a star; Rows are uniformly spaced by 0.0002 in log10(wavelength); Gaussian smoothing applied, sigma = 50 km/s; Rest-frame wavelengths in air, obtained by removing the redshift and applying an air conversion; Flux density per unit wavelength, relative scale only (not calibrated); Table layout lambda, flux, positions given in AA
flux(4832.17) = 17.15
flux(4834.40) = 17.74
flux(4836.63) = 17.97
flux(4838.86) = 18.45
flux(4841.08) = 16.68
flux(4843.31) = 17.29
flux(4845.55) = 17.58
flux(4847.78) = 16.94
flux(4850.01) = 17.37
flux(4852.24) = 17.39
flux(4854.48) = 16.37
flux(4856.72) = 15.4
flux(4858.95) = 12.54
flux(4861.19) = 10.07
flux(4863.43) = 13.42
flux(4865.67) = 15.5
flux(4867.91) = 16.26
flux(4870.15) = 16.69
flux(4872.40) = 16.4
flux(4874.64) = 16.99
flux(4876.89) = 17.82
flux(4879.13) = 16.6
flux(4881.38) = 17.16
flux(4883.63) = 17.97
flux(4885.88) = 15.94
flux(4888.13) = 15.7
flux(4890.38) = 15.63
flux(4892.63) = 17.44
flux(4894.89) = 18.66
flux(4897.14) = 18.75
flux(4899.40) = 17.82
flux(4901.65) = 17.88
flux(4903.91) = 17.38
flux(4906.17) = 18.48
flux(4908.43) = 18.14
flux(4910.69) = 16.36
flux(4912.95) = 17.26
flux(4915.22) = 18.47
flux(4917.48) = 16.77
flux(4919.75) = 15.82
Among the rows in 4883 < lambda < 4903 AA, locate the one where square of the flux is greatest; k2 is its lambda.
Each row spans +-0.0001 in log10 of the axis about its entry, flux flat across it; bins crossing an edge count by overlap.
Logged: 4897.14 AA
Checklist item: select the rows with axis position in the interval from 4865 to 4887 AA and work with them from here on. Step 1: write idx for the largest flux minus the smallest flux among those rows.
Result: 2.5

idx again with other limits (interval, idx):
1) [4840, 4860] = 5.0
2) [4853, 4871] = 6.6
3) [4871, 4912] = 3.1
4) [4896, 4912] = 2.4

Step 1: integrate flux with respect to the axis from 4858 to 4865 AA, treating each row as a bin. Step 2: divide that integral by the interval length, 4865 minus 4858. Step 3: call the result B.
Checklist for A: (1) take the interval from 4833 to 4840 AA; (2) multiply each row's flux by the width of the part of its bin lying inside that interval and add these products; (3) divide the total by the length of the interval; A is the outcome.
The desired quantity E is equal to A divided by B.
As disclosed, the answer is 1.47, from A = 18.0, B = 12.2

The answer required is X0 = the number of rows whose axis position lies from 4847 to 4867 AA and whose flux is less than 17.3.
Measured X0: 7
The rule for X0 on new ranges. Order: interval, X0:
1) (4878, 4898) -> 5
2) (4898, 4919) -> 3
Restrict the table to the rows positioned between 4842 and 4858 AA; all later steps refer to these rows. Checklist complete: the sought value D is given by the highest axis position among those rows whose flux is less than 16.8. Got 4856.72 AA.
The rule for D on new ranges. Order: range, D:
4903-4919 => 4917.48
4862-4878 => 4872.40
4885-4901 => 4890.38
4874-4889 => 4888.13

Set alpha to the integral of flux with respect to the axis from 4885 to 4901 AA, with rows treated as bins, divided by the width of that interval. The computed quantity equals 17.2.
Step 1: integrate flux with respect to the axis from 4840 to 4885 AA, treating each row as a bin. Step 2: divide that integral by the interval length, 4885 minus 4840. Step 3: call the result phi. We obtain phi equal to 16.1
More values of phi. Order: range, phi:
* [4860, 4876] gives 15.1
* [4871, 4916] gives 17.3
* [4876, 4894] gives 16.8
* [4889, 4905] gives 17.6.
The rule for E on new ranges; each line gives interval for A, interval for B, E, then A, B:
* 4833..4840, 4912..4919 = 1.04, 18.0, 17.4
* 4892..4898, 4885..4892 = 1.15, 18.3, 15.9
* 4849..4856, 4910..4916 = 0.98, 16.9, 17.4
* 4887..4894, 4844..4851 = 0.95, 16.3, 17.3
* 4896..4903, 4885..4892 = 1.14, 18.1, 15.9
